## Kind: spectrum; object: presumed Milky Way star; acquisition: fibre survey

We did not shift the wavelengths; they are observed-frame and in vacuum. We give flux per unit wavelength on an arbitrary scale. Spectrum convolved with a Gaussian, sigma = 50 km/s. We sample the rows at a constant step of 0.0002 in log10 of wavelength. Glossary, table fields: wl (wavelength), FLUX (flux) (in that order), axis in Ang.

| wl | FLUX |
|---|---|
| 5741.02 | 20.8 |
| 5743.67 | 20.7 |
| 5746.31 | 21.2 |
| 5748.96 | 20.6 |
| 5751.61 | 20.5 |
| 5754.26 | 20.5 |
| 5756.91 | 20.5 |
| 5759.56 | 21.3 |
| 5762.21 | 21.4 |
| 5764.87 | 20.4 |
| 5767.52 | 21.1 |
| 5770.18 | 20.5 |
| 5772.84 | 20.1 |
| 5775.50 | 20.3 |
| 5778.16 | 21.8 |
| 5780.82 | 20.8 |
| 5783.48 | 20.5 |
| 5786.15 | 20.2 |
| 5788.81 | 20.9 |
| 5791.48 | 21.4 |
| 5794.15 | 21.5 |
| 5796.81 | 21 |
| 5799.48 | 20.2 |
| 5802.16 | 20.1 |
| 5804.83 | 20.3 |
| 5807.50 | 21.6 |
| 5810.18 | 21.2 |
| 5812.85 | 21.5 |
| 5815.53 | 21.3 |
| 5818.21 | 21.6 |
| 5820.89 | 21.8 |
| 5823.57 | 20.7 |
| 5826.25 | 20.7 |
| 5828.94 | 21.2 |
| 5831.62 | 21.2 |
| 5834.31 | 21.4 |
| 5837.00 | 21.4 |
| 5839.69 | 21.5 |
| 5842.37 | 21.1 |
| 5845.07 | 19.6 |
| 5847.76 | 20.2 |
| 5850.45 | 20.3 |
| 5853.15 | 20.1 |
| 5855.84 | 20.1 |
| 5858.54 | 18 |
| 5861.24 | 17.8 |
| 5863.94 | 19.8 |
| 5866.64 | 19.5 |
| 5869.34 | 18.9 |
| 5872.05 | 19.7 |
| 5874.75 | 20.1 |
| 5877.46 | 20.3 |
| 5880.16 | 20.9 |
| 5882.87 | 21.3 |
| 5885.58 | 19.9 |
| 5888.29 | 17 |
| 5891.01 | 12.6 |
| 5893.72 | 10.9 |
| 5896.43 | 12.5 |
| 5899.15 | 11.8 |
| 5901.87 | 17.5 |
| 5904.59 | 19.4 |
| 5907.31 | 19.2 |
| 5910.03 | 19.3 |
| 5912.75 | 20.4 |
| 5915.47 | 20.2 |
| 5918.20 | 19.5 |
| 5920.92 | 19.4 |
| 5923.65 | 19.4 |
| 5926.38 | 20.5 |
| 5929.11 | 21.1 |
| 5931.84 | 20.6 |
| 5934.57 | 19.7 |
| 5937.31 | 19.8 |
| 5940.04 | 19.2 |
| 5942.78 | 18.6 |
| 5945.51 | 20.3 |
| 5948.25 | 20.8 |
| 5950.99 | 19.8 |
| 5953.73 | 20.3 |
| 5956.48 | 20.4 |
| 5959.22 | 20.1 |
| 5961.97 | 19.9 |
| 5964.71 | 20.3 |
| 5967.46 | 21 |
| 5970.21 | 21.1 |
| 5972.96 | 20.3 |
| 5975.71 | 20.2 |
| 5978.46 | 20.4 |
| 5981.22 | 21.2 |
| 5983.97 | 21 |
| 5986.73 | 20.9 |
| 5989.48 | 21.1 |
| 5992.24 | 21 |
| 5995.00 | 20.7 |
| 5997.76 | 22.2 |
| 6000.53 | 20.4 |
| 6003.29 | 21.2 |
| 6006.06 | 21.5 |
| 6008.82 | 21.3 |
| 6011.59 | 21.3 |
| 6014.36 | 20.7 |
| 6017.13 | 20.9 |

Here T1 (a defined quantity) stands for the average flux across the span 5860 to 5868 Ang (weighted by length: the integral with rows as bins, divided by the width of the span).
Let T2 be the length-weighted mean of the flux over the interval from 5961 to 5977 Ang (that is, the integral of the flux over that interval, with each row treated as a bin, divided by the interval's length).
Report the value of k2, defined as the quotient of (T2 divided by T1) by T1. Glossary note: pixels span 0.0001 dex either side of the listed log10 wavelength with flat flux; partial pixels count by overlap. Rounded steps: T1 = 19.1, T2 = 20.5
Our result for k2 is 0.0564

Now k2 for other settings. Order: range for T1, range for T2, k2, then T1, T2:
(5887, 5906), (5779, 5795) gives 0.0990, 14.5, 20.9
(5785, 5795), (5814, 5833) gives 0.0481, 21.0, 21.2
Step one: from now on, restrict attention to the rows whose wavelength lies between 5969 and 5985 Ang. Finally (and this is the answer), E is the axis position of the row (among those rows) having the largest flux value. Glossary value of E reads 5981.22 Ang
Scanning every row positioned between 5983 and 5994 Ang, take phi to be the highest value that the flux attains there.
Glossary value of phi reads 21.1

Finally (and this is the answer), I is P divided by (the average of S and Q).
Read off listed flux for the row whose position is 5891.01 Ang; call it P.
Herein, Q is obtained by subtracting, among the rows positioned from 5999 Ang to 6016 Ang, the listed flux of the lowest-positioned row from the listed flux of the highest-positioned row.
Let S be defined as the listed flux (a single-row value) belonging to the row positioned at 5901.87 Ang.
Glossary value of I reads 1.42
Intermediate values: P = 12.6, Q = 0.3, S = 17.5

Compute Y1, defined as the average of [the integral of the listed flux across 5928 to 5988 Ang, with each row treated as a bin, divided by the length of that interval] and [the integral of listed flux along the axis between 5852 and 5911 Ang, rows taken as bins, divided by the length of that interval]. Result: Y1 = 19.2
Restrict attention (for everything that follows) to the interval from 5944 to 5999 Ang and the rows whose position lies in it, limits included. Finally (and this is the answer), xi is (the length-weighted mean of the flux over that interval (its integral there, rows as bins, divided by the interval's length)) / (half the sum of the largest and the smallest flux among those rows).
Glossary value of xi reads 0.98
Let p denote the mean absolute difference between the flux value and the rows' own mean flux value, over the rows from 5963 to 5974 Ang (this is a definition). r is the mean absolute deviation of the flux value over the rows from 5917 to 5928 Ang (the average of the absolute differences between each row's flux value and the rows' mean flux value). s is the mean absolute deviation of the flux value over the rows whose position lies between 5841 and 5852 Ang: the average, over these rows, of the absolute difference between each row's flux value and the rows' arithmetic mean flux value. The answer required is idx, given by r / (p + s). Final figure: 0.5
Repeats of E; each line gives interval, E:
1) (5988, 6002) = 5997.76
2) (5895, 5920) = 5912.75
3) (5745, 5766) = 5762.21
